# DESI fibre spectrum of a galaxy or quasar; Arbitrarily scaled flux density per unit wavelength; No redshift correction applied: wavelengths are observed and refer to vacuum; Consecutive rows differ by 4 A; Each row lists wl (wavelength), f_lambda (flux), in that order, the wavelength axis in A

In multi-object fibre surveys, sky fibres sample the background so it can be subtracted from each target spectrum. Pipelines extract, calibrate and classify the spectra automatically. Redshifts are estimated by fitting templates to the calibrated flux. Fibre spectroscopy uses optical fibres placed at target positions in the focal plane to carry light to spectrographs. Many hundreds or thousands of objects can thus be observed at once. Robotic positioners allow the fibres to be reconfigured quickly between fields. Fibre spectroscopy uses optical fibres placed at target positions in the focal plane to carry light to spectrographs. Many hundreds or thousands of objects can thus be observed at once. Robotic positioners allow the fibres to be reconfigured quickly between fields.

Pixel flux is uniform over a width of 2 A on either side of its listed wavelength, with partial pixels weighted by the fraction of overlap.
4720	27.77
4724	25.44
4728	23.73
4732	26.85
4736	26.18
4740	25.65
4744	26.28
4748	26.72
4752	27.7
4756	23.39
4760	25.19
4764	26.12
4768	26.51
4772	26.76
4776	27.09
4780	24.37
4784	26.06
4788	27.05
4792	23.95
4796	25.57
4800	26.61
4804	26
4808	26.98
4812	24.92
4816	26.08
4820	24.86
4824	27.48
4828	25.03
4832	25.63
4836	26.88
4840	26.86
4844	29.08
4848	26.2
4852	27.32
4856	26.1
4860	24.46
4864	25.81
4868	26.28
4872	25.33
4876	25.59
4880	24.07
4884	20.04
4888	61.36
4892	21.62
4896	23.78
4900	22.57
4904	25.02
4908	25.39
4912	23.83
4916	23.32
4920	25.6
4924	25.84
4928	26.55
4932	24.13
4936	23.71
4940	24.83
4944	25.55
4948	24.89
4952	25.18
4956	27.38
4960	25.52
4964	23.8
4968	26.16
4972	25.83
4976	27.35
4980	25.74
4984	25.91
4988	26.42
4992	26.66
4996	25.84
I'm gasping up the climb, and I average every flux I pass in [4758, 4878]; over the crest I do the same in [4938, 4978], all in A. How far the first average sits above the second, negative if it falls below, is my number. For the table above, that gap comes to 0.4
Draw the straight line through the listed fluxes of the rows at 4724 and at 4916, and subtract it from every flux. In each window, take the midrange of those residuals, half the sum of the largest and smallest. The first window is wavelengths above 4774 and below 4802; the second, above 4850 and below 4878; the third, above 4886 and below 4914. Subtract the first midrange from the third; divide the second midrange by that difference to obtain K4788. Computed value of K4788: 0.11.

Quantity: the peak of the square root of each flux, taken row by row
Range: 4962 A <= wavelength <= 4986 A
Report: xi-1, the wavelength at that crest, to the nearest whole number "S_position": 4976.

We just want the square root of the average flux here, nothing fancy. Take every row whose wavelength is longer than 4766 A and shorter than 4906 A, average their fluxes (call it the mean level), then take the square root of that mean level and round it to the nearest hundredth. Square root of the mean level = 5.15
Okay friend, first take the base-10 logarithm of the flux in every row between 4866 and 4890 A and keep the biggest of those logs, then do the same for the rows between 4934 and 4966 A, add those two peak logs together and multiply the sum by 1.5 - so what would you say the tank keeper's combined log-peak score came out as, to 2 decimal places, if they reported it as 4.84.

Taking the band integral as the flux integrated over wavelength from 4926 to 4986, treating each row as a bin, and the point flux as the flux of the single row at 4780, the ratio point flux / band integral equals 0.016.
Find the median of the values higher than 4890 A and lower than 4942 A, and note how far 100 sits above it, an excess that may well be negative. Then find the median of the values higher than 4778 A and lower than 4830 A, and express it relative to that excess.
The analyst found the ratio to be 0.343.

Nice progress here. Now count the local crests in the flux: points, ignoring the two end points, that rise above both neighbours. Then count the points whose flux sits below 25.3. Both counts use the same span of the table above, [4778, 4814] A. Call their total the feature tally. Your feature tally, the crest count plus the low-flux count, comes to 6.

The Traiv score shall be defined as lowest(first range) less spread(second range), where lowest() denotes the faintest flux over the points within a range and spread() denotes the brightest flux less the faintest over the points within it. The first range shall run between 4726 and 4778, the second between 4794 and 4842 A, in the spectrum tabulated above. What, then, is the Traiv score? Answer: 20.8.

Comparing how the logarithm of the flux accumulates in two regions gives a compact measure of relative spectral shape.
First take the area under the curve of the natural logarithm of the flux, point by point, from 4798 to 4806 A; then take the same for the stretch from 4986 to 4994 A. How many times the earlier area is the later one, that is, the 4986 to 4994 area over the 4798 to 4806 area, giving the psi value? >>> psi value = 1.003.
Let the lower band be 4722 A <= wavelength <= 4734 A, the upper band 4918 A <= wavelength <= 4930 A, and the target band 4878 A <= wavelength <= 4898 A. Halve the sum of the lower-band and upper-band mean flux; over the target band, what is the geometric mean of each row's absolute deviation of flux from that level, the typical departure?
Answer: 4.8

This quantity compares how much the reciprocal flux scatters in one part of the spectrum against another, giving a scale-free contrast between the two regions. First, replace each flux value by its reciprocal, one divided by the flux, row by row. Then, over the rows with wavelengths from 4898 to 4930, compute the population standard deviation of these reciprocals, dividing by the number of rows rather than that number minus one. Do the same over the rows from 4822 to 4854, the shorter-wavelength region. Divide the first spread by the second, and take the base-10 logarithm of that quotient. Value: 0.13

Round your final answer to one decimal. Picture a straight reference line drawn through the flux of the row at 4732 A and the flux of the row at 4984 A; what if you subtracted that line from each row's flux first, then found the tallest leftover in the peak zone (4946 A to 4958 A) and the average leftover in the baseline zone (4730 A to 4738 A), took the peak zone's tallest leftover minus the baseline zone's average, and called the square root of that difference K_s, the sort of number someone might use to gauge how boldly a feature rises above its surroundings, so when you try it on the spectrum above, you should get 1.3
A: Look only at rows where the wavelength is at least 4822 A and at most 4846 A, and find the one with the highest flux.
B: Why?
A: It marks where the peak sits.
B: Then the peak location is 4844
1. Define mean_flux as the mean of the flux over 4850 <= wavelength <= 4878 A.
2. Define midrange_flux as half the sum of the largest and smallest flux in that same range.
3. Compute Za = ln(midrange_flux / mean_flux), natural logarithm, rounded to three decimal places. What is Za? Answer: 0.002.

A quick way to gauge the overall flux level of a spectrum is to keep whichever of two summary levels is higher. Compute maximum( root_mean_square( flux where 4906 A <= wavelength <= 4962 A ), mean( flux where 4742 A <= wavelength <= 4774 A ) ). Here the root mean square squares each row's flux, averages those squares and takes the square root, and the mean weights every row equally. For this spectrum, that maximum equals 26.1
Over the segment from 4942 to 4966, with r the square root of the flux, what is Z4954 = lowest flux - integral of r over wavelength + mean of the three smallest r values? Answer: -92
